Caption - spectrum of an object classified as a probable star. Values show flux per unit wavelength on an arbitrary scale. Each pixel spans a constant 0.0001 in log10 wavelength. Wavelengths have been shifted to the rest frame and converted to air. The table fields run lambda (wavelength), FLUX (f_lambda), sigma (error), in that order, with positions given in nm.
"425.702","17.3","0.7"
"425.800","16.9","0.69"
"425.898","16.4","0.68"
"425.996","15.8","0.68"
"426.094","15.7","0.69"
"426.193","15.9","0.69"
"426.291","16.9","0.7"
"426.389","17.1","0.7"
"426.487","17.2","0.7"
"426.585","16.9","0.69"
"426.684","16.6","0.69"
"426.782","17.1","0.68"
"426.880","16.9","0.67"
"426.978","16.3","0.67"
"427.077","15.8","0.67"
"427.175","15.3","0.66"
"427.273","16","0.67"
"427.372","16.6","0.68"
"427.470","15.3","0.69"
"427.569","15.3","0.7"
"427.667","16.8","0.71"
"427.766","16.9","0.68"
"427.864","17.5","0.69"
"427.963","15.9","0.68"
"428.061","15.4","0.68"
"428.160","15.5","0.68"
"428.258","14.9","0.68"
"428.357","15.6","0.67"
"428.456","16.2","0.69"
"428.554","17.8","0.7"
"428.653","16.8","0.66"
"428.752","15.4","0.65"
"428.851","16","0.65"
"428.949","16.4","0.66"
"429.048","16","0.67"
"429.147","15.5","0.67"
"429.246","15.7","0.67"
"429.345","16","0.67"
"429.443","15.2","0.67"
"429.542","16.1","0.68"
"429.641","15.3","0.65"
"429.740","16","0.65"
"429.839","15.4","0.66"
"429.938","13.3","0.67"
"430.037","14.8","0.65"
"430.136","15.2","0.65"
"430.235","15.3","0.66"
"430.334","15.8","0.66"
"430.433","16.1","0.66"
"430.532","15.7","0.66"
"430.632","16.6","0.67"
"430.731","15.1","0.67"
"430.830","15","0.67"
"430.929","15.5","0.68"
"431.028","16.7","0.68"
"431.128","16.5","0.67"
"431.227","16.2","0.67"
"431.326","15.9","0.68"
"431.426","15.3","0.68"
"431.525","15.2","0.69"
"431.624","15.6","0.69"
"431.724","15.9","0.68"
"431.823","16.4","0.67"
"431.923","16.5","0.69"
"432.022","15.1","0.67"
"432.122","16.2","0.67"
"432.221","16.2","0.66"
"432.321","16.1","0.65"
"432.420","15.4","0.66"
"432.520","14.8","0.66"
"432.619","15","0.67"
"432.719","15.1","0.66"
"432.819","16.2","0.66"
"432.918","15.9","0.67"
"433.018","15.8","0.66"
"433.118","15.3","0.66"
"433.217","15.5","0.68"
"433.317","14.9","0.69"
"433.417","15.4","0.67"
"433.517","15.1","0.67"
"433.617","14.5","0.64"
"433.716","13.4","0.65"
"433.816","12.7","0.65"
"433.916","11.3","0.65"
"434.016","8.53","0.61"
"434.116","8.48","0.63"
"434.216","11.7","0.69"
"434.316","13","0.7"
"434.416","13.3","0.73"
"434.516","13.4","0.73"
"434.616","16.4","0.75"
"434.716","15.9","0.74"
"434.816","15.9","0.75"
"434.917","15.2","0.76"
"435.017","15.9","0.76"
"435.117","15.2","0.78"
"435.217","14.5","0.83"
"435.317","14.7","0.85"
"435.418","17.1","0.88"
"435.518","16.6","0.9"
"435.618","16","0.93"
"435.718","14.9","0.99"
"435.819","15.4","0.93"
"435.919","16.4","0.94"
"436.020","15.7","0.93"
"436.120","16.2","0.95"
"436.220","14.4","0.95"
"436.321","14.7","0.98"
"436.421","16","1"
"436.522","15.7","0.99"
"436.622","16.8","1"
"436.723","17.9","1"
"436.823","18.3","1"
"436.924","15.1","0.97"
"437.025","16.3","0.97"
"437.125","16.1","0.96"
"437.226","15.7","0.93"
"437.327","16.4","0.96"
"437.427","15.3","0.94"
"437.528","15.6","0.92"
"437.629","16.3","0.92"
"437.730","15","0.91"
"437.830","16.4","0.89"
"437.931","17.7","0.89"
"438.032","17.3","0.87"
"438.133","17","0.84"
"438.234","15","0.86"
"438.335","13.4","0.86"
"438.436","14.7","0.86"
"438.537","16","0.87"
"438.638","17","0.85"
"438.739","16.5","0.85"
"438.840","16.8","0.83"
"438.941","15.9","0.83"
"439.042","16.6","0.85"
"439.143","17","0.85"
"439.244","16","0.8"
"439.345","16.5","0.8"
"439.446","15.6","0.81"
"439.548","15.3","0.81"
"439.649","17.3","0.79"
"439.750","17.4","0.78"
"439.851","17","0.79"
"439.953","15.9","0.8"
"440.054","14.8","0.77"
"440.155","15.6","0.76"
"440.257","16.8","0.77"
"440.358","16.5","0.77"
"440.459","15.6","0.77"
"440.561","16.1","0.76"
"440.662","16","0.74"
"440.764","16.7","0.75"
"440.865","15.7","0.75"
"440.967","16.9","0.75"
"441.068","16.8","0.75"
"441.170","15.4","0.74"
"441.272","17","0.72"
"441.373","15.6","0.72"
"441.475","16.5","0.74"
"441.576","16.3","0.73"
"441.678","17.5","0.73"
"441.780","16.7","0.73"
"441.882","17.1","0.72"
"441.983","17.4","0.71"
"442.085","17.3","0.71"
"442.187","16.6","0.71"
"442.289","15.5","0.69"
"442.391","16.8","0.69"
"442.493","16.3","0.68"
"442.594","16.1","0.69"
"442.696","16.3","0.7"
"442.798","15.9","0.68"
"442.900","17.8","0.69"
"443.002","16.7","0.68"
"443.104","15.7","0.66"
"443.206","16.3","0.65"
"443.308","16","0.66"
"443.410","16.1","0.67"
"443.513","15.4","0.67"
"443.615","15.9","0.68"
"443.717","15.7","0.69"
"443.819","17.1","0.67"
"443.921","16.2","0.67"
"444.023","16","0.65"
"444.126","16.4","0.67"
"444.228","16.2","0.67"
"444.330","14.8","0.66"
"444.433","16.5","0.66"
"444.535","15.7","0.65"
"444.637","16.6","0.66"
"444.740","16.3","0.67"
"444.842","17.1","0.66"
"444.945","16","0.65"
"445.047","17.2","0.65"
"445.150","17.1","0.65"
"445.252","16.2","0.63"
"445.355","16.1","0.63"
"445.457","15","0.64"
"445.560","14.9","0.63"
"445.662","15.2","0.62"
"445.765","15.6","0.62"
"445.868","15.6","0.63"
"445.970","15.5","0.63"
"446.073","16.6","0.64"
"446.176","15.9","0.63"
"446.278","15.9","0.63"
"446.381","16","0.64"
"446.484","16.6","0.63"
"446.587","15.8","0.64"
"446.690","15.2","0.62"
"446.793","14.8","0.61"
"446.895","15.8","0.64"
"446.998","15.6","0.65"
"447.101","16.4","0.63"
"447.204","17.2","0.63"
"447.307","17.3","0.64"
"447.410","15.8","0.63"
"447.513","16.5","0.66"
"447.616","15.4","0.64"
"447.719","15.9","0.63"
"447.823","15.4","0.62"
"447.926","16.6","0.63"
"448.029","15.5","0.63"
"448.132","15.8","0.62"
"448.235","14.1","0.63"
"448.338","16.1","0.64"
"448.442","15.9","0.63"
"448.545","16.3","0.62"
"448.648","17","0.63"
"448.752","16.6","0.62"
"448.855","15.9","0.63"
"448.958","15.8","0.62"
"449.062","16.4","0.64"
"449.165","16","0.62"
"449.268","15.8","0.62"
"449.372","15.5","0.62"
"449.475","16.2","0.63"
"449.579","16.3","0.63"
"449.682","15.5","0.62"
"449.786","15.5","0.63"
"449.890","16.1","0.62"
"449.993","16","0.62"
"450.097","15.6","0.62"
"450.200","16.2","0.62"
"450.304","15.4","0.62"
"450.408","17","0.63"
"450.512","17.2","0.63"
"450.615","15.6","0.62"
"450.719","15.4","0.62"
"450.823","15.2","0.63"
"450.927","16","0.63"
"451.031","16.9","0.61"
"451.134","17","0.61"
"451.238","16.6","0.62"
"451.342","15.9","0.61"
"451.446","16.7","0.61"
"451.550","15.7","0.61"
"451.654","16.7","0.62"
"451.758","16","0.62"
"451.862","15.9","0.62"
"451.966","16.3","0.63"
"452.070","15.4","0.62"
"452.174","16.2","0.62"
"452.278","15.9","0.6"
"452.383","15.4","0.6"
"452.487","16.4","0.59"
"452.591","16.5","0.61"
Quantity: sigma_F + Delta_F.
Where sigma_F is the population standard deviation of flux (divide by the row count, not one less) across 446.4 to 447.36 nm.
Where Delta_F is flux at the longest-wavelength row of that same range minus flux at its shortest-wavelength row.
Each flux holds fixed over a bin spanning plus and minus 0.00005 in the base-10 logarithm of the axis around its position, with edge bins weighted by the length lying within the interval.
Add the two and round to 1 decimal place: 1.5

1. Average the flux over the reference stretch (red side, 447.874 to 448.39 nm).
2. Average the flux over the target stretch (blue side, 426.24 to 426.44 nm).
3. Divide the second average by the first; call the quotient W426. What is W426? 1.09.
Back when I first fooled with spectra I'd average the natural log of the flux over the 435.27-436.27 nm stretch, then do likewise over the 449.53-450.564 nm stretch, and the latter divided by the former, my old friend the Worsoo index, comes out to 1.008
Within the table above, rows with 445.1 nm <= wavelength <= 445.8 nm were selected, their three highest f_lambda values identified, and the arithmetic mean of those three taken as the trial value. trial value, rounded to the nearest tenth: 16.5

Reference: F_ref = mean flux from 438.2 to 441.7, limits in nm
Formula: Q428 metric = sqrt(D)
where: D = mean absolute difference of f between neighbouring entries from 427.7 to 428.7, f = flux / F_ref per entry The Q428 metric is 0.22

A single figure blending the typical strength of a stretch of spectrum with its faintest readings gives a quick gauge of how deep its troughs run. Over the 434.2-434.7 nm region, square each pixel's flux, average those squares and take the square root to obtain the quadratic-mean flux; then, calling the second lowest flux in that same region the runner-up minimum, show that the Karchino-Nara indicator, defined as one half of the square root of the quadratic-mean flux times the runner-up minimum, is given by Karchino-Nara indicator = 6.66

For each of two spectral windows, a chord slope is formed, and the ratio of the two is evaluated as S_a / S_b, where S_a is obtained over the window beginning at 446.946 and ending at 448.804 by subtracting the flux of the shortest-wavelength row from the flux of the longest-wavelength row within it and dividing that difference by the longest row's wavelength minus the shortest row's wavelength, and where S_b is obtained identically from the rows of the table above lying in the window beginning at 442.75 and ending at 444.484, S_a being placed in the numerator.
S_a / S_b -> 1.55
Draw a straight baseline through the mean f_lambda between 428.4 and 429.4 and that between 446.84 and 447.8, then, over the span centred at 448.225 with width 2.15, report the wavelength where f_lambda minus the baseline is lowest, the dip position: 448.235 nm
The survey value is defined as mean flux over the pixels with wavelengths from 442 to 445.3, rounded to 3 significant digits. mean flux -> 16.3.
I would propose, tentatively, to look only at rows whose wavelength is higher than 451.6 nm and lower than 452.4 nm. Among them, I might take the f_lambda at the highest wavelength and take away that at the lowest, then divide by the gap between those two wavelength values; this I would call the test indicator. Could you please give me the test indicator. -1.8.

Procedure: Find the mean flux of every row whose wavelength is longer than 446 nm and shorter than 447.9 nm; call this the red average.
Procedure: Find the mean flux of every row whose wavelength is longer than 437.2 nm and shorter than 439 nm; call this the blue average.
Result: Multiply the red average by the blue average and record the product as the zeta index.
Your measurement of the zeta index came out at 256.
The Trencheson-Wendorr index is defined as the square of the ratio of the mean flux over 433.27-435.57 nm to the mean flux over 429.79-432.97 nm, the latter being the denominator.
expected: 0.81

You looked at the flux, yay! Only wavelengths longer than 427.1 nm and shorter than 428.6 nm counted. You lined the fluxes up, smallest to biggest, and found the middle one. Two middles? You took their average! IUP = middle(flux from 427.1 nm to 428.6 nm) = 15.9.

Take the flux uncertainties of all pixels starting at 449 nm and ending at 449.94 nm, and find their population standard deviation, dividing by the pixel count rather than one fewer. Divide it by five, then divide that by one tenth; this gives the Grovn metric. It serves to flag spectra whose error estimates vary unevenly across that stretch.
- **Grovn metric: 0.014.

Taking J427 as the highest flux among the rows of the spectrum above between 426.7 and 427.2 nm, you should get 17.1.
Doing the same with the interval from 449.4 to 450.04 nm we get 16.3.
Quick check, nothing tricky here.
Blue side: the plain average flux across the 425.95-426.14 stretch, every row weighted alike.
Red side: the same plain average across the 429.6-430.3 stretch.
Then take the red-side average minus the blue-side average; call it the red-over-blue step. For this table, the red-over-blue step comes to -0.7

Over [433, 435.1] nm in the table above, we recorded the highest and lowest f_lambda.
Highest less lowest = 7.9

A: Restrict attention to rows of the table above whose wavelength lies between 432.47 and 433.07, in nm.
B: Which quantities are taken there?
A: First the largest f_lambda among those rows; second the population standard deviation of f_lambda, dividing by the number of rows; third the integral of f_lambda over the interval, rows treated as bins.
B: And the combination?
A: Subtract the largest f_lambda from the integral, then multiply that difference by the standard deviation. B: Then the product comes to -3.6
